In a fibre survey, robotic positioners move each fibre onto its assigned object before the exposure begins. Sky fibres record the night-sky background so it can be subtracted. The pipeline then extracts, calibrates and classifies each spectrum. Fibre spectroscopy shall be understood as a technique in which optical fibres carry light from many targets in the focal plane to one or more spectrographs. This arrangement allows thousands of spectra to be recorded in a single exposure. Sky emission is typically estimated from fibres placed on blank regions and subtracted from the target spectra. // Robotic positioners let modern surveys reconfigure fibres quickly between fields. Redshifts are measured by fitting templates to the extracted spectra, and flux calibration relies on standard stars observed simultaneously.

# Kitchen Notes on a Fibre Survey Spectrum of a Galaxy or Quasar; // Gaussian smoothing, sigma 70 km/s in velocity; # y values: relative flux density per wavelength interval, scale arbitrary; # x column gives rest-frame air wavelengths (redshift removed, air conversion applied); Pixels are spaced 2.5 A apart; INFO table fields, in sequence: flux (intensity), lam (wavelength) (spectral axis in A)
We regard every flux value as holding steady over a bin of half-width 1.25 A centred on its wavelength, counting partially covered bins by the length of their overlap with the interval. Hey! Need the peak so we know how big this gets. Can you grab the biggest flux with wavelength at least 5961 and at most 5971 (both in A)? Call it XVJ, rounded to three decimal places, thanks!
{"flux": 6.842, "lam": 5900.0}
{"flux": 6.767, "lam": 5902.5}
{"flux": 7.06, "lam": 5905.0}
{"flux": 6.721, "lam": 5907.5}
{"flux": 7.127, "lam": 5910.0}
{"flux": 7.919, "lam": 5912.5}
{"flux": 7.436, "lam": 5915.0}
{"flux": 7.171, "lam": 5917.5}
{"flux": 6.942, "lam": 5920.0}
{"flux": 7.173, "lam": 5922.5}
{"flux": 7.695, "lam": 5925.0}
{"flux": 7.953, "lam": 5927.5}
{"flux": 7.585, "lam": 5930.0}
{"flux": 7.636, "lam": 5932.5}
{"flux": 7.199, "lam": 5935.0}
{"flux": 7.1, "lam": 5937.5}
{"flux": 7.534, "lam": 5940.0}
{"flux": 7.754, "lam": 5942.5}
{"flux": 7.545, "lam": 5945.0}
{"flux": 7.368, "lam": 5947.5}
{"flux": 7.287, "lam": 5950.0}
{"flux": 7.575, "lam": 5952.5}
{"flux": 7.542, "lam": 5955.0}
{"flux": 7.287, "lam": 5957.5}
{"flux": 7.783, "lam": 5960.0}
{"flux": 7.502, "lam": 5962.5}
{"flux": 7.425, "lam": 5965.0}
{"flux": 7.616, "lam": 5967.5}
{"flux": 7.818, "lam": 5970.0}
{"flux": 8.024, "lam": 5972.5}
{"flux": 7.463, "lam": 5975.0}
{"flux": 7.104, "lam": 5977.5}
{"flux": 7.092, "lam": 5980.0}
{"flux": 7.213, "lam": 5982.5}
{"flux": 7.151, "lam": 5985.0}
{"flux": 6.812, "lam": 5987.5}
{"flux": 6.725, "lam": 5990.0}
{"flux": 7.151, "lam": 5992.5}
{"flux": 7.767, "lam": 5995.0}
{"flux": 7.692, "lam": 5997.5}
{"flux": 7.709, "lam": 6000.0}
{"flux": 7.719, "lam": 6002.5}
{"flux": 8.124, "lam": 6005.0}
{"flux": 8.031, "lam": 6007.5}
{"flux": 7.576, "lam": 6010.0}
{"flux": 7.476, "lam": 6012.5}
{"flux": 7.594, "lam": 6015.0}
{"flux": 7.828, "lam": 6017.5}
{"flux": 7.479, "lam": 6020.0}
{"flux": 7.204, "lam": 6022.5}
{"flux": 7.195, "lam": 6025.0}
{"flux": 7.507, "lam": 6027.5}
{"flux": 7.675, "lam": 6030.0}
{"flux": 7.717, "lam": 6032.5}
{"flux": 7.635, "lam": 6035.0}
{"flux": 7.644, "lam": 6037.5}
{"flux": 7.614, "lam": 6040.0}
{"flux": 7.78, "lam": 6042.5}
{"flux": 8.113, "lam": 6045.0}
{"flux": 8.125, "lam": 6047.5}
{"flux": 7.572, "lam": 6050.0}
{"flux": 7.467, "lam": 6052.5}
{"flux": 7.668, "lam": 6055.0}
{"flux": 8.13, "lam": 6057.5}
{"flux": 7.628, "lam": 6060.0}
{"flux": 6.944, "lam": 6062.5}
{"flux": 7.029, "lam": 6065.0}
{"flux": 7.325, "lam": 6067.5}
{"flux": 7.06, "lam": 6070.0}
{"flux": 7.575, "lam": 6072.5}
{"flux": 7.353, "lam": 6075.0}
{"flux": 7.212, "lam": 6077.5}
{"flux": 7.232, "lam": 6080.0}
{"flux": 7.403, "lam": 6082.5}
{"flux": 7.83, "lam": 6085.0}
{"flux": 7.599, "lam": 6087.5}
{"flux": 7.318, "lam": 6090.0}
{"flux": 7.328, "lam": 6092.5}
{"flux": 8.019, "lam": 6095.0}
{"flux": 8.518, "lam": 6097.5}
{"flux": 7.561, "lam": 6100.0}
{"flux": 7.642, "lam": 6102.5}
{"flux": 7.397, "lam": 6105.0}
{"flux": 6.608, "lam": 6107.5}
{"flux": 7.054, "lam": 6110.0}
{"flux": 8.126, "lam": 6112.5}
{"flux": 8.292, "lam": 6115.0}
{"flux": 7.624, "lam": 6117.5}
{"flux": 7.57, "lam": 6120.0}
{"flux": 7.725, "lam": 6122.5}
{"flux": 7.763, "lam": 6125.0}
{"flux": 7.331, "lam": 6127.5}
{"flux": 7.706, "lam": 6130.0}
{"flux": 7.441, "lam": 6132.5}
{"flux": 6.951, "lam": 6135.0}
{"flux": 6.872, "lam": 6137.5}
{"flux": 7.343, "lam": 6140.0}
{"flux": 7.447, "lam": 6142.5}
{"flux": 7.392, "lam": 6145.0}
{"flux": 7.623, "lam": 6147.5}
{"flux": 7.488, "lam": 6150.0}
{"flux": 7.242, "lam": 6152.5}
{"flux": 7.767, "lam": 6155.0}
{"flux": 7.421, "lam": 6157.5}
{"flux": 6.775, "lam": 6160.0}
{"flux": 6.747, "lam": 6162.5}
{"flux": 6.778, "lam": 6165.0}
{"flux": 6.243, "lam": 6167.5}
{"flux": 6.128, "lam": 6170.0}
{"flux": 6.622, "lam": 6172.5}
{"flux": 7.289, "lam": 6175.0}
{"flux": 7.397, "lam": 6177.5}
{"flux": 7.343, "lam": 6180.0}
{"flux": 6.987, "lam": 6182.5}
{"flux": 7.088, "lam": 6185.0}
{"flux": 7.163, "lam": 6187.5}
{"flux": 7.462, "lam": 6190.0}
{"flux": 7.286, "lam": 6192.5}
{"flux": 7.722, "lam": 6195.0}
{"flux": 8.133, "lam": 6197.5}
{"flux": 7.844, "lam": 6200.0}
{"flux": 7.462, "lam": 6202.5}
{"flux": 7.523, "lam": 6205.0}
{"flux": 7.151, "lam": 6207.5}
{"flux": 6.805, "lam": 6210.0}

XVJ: 7.818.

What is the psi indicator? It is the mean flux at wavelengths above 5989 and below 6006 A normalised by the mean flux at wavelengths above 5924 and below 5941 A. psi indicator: 1.00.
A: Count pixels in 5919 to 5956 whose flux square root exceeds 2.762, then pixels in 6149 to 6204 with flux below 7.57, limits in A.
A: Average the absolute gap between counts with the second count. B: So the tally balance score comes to 16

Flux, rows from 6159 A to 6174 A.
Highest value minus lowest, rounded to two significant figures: 0.65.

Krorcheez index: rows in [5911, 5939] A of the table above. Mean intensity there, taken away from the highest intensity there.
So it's 0.52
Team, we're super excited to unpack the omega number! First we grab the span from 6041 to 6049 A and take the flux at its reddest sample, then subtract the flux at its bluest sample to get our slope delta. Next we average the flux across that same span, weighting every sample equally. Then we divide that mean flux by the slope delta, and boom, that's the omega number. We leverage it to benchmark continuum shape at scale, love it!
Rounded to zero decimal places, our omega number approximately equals 23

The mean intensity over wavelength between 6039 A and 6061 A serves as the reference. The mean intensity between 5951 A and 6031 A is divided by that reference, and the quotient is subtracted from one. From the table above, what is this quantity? 0.04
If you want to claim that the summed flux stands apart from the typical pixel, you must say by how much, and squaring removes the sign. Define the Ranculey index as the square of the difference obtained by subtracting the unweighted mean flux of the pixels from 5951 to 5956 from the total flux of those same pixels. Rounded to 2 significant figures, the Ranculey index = 57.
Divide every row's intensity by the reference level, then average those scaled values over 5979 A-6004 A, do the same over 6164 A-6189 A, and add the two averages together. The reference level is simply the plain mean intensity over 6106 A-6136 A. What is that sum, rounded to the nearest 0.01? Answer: 1.89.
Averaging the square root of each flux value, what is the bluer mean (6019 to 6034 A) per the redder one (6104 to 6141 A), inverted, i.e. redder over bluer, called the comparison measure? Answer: 1.00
